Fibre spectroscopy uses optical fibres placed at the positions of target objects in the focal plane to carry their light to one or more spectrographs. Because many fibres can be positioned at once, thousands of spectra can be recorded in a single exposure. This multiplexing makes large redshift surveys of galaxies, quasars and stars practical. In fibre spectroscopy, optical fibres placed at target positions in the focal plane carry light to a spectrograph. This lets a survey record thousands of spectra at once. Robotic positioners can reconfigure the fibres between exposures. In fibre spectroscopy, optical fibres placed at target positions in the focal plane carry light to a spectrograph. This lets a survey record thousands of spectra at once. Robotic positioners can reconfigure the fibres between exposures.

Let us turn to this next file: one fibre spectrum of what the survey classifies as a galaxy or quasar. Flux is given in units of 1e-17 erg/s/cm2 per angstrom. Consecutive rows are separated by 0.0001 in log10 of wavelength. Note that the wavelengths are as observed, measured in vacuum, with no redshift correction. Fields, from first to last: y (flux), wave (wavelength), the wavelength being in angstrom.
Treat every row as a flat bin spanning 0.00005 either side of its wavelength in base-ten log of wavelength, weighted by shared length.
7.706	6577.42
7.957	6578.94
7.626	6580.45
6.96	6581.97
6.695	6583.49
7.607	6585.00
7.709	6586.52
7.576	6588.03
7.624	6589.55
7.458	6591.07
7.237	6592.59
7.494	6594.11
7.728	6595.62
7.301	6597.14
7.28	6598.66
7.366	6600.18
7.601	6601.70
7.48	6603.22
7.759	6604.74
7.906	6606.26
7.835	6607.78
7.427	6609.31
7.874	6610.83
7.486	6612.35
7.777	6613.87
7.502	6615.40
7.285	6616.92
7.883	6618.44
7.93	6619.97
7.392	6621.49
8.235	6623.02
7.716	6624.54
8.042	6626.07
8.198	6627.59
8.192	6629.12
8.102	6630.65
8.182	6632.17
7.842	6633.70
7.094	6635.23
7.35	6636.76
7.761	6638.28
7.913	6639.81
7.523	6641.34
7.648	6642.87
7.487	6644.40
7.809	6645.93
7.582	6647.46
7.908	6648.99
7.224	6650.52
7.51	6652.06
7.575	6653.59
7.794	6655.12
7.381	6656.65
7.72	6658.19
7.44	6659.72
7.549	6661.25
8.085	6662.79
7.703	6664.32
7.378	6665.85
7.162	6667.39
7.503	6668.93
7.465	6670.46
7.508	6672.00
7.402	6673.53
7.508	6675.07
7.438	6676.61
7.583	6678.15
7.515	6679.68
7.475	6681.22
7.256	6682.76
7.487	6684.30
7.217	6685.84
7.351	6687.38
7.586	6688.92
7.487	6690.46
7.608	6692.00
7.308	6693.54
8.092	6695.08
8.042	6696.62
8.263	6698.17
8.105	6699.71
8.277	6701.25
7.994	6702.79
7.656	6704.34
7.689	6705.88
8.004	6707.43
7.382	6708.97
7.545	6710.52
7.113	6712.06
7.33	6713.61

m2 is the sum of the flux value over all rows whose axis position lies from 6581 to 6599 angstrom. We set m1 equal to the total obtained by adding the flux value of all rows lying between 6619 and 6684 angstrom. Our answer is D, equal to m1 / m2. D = 3.6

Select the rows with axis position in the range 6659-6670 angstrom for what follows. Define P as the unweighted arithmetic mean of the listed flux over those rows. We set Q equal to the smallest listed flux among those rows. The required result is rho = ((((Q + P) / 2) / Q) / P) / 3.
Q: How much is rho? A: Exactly 0.0454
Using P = 7.55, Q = 7.162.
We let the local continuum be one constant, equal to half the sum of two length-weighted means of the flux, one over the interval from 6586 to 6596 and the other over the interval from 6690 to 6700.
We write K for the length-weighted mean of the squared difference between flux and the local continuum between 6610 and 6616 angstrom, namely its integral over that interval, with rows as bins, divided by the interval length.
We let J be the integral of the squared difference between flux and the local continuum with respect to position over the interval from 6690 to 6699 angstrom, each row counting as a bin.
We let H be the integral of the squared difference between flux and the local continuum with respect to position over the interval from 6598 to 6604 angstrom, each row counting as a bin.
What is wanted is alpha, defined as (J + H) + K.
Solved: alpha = 1.8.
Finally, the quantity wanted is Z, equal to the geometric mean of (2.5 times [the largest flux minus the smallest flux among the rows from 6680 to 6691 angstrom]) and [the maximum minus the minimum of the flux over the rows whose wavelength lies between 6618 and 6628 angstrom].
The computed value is 0.9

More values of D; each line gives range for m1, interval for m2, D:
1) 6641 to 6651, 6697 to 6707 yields 1.1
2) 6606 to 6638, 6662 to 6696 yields 1.0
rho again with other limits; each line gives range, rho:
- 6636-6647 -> 0.0445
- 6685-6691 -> 0.0456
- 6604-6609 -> 0.0428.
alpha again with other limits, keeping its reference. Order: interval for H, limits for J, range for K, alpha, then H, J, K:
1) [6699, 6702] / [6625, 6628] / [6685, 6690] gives 1.4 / 0.8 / 0.49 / 0.11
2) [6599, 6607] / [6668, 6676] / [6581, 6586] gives 1.3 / 0.4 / 0.42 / 0.47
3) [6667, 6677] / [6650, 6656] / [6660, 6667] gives 1.2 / 0.8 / 0.38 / 0.08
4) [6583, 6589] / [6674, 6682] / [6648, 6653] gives 1.7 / 1.3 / 0.31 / 0.09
